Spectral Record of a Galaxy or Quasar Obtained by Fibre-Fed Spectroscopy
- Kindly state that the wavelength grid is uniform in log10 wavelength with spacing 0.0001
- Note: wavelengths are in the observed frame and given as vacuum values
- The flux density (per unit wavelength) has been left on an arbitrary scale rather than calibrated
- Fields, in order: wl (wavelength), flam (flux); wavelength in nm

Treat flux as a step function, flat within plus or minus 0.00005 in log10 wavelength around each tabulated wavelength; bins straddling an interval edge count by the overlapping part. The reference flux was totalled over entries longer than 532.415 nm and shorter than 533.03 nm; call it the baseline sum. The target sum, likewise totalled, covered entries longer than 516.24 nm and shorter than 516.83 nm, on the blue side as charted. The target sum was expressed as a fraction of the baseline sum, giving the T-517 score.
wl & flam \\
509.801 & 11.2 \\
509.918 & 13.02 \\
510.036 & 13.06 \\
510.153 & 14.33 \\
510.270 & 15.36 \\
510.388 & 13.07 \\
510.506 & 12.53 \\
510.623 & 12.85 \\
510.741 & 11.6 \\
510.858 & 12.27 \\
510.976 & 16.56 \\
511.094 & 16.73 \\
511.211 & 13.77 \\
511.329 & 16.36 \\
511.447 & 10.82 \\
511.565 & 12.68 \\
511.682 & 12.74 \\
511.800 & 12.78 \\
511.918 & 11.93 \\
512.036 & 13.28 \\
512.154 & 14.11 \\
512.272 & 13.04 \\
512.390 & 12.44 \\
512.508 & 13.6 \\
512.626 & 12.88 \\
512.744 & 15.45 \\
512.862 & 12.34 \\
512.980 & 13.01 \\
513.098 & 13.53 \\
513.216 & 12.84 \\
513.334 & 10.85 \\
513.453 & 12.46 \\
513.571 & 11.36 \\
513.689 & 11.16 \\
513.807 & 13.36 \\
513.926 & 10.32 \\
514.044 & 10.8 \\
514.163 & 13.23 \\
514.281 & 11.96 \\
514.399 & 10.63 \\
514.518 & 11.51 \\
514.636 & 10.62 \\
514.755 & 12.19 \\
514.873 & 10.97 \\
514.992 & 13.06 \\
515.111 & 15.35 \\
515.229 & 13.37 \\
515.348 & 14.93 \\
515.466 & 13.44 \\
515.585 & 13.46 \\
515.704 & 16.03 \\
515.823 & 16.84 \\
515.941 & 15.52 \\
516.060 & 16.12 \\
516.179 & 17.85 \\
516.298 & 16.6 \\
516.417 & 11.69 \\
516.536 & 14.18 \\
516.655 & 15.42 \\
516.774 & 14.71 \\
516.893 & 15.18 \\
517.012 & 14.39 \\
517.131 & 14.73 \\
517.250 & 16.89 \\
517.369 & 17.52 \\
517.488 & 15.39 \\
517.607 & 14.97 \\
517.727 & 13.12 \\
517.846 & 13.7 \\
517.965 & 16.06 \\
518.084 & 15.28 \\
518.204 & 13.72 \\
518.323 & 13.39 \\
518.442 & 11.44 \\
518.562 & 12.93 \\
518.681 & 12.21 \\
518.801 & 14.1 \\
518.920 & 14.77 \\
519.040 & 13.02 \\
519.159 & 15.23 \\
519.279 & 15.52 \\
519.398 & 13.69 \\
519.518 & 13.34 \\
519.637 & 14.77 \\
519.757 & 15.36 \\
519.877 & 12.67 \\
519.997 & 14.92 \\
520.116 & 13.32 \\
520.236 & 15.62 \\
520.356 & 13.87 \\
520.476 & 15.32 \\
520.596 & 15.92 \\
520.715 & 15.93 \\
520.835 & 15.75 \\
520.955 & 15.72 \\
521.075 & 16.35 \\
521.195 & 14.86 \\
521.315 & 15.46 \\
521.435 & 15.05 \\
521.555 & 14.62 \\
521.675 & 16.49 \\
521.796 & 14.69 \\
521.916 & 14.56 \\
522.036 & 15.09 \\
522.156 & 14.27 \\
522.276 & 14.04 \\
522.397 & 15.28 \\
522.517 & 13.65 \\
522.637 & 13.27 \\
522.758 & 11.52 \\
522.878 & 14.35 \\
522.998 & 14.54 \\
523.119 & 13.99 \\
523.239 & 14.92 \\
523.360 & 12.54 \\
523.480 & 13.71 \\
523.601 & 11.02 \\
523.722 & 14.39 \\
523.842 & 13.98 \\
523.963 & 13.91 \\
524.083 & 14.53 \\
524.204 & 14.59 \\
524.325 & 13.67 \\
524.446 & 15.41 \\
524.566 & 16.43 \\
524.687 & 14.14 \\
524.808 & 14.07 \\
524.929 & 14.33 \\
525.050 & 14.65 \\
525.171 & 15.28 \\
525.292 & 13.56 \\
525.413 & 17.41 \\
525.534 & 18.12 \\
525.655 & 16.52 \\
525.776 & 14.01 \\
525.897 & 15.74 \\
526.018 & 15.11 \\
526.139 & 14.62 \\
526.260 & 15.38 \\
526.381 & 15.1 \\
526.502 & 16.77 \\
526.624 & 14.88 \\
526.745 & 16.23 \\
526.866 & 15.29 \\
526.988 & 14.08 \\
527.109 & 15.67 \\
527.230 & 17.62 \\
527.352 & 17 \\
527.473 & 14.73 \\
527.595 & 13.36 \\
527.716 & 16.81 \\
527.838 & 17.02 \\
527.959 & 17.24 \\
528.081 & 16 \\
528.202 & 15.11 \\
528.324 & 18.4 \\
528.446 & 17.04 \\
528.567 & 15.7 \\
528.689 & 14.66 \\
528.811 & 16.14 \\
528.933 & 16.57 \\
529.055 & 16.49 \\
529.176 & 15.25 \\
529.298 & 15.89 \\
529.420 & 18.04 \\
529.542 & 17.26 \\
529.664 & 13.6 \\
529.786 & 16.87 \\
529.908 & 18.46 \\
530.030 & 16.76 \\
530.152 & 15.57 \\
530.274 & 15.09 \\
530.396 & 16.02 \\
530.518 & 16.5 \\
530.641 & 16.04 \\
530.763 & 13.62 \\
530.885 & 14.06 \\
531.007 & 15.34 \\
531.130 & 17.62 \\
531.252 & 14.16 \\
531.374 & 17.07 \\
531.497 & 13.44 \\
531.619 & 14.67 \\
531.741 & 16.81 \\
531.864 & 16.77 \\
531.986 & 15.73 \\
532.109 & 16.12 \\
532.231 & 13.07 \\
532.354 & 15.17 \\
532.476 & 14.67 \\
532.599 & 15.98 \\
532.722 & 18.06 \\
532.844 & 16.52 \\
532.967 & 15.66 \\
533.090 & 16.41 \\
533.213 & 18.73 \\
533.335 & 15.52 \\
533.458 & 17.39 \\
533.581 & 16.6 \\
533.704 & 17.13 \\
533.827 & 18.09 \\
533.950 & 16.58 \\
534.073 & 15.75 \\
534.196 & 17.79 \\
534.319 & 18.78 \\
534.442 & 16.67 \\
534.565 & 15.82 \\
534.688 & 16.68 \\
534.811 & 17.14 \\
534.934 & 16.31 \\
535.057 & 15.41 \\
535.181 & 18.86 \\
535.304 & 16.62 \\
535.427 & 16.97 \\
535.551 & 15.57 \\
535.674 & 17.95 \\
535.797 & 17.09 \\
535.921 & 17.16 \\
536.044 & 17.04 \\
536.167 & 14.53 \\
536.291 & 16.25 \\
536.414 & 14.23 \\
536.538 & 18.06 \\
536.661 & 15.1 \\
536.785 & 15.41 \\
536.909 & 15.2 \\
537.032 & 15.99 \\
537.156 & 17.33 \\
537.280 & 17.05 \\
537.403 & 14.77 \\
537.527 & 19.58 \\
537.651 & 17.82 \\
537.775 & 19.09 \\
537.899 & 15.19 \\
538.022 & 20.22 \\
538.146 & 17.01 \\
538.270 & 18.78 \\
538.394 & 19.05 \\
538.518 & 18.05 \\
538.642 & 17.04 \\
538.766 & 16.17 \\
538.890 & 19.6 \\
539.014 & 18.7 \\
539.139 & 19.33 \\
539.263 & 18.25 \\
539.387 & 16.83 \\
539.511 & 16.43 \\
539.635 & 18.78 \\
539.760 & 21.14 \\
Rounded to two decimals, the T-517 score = 0.90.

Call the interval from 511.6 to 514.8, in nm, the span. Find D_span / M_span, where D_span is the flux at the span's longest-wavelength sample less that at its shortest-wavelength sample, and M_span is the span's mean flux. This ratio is -0.044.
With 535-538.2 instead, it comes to 0.096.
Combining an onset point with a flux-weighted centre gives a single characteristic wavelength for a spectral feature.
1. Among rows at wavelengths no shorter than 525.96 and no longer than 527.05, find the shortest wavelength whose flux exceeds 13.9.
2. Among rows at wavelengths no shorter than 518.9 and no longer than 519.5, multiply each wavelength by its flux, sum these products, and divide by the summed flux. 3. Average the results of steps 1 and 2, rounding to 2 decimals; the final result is 522.59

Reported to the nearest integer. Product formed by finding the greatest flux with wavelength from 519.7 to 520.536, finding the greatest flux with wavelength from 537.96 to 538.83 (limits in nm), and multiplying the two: 316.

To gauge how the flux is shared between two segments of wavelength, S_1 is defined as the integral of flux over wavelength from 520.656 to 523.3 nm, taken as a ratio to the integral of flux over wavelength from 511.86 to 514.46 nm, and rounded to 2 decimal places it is 1.20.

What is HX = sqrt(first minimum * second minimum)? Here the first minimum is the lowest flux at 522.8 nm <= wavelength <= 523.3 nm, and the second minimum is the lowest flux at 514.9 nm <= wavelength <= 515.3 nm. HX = 13.5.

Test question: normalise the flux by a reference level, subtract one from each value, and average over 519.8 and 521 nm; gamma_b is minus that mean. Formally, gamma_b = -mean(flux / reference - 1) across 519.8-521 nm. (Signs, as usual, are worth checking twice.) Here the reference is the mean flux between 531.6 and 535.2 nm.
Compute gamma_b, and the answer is 0.10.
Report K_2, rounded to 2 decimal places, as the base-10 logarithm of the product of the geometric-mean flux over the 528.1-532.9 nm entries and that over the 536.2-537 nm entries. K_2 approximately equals 2.39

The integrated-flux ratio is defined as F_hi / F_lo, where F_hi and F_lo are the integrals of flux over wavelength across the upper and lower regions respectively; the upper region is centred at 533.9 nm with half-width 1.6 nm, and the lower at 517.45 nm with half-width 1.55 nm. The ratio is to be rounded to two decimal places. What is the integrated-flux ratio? 1.18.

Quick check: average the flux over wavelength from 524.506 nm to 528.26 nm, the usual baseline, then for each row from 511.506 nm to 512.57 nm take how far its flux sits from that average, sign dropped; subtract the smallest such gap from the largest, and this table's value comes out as 2.2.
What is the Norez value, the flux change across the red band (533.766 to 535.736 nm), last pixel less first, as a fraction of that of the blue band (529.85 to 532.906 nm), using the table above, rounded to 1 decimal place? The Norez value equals 0.1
